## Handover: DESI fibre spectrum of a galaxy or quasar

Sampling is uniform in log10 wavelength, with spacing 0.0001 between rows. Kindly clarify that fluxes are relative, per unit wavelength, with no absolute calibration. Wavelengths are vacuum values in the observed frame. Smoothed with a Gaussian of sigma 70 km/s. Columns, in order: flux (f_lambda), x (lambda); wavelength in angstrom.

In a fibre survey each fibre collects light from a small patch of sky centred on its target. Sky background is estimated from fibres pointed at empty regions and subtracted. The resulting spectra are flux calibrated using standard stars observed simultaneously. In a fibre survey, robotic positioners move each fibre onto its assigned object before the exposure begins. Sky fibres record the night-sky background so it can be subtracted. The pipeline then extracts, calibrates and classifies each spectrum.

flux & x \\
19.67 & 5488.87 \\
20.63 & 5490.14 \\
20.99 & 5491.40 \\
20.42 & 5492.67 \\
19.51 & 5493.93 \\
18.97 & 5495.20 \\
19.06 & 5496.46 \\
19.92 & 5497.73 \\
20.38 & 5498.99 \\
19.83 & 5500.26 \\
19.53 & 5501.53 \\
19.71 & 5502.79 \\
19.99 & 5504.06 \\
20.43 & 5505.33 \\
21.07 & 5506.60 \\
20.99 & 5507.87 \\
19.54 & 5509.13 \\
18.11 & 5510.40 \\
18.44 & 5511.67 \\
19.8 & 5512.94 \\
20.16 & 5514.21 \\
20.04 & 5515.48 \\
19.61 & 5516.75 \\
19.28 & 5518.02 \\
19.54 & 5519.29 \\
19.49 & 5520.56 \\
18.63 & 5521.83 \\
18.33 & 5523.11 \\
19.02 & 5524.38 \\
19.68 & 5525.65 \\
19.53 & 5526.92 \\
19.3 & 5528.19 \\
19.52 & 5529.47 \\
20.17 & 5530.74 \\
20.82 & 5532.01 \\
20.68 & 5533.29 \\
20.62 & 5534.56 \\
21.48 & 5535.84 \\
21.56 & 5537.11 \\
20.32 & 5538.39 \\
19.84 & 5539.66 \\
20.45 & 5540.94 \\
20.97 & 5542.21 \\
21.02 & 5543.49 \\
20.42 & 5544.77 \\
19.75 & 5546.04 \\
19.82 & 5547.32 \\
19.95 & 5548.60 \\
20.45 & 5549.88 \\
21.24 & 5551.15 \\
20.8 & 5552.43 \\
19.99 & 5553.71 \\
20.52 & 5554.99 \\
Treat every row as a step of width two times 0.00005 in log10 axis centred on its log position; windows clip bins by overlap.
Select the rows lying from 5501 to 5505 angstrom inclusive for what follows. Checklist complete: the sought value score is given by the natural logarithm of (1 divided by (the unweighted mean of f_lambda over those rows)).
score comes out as -2.98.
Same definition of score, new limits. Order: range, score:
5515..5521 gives -2.98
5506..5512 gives -2.98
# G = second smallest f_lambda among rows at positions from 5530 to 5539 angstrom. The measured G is 20.32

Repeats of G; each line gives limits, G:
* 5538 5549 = 19.82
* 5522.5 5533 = 19.02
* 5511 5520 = 19.28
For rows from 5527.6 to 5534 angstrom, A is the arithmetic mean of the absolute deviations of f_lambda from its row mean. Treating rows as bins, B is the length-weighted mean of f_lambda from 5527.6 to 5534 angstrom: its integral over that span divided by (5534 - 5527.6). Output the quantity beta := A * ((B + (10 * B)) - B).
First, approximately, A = 0.550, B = 20.1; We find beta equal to 111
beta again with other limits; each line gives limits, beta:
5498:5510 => 99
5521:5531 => 88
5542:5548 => 99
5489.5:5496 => 139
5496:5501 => 73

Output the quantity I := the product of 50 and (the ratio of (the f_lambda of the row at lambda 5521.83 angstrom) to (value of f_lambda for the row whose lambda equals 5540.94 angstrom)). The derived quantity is 45.6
